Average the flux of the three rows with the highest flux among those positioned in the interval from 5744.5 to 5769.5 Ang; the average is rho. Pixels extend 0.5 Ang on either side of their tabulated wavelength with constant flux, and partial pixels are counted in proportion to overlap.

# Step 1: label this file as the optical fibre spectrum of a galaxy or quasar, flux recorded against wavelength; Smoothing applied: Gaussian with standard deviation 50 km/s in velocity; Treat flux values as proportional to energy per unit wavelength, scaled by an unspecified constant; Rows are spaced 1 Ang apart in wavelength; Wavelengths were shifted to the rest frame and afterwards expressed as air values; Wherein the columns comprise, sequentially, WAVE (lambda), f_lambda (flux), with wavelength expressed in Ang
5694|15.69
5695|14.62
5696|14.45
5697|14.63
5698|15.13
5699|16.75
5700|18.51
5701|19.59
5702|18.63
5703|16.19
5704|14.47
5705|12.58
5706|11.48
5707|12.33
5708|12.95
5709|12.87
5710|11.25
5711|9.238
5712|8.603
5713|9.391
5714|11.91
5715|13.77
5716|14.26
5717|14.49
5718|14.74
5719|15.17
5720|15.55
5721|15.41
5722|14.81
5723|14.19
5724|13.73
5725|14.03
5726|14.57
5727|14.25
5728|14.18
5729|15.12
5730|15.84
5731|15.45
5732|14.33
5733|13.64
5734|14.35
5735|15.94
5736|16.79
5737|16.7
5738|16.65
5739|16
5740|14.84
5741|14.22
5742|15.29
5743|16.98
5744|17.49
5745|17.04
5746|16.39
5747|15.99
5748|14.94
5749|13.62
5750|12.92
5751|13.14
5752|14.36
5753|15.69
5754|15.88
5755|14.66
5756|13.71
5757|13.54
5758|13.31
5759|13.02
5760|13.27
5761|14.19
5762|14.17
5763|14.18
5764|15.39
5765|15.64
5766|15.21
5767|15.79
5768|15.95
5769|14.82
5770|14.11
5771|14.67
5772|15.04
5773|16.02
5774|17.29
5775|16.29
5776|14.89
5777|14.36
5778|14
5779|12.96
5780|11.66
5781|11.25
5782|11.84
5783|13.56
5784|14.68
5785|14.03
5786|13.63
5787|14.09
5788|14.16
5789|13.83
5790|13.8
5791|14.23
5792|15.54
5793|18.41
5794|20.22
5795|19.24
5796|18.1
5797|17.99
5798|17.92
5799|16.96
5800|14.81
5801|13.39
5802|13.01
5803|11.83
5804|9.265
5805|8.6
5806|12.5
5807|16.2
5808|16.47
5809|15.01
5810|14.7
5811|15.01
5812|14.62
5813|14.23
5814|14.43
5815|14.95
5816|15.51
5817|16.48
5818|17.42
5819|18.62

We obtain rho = 16.5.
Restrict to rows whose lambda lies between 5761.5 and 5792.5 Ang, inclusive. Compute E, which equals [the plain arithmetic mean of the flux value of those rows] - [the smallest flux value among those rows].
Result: 3.2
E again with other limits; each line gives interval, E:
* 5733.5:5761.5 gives 2.1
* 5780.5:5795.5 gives 3.6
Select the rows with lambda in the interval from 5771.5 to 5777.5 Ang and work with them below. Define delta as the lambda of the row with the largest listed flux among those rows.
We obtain 5774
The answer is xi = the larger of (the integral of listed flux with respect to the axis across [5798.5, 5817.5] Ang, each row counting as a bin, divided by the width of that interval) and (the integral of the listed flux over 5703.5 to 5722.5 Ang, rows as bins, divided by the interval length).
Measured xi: 14.1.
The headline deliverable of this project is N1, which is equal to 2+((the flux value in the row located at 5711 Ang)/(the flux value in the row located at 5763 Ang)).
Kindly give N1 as 2.65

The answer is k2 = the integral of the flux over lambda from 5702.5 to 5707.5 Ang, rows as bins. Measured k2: 67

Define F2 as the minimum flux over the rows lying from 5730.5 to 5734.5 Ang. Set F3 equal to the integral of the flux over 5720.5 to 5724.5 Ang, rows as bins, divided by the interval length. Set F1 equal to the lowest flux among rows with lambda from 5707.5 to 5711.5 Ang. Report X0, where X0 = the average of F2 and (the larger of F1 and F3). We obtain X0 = 14.1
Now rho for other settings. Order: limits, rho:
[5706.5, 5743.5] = 16.8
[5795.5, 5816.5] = 18.0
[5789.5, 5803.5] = 19.3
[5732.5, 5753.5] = 17.2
